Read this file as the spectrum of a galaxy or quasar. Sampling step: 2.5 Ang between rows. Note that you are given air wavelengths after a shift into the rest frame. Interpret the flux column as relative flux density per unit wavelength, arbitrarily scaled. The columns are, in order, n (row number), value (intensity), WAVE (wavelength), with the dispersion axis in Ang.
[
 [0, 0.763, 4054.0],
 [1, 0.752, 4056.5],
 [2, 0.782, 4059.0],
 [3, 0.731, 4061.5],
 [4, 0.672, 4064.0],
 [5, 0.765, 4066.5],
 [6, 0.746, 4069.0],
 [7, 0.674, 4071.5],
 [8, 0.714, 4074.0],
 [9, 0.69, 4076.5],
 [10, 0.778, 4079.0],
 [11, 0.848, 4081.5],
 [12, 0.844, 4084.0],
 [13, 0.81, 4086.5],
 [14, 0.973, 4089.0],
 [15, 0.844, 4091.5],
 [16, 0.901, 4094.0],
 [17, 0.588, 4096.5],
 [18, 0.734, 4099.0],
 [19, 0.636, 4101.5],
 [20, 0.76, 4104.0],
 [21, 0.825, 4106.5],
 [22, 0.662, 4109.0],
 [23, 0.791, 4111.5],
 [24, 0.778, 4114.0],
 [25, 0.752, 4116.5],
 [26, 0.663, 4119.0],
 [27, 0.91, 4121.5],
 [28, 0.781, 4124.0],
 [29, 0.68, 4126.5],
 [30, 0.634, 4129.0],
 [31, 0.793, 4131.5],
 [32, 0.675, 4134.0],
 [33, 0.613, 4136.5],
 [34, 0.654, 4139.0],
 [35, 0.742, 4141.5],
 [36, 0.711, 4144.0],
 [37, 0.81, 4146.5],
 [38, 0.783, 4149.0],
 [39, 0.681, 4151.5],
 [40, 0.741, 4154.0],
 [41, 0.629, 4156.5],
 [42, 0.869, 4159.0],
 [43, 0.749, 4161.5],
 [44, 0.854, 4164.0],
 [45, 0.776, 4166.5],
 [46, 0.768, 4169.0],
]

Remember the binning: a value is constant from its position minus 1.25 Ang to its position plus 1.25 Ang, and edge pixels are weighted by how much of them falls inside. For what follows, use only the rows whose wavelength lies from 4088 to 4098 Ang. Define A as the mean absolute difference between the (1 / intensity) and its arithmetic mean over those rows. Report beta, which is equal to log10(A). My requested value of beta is -0.65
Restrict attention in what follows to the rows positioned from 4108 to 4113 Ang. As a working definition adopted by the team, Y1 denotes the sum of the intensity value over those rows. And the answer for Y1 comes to 1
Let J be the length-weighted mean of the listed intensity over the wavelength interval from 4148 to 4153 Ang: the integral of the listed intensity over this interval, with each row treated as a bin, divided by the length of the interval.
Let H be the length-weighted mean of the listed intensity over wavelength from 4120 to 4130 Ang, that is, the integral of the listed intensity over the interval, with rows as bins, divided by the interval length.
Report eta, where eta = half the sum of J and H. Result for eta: 0.74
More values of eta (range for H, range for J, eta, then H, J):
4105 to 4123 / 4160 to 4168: 0.78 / 0.77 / 0.79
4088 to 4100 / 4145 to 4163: 0.78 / 0.81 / 0.75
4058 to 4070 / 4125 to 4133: 0.72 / 0.74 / 0.70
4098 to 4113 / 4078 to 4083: 0.78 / 0.74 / 0.82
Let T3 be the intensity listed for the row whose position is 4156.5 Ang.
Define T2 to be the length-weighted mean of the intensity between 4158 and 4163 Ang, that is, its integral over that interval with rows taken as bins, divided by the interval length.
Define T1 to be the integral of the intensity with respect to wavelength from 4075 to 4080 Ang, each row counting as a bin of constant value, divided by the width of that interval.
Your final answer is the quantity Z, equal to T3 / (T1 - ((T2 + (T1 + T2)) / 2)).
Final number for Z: -1.42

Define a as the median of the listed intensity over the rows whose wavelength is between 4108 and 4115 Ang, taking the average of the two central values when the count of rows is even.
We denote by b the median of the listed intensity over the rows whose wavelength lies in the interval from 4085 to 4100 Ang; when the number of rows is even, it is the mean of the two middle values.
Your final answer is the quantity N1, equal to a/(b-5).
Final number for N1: -0.186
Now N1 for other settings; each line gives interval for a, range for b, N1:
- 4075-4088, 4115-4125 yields -0.191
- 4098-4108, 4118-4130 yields -0.173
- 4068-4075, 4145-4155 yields -0.168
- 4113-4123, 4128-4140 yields -0.176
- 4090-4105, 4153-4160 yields -0.175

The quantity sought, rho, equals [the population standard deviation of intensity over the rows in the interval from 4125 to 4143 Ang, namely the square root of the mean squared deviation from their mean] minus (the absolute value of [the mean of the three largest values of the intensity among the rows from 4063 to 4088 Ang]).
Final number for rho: -0.776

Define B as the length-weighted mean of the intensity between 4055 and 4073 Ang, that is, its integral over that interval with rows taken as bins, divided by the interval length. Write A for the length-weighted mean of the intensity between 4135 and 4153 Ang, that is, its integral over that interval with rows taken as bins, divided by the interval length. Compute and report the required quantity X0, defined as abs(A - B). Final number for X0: 0.019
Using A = 0.713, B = 0.732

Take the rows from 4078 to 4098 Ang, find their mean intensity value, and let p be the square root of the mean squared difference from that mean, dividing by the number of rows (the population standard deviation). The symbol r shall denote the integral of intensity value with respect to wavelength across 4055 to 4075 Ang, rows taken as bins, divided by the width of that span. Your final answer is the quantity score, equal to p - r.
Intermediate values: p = 0.10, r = 0.730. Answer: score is -0.63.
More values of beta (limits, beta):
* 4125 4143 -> -1.02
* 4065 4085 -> -1.05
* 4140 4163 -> -1.04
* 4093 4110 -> -0.77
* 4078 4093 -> -1.28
